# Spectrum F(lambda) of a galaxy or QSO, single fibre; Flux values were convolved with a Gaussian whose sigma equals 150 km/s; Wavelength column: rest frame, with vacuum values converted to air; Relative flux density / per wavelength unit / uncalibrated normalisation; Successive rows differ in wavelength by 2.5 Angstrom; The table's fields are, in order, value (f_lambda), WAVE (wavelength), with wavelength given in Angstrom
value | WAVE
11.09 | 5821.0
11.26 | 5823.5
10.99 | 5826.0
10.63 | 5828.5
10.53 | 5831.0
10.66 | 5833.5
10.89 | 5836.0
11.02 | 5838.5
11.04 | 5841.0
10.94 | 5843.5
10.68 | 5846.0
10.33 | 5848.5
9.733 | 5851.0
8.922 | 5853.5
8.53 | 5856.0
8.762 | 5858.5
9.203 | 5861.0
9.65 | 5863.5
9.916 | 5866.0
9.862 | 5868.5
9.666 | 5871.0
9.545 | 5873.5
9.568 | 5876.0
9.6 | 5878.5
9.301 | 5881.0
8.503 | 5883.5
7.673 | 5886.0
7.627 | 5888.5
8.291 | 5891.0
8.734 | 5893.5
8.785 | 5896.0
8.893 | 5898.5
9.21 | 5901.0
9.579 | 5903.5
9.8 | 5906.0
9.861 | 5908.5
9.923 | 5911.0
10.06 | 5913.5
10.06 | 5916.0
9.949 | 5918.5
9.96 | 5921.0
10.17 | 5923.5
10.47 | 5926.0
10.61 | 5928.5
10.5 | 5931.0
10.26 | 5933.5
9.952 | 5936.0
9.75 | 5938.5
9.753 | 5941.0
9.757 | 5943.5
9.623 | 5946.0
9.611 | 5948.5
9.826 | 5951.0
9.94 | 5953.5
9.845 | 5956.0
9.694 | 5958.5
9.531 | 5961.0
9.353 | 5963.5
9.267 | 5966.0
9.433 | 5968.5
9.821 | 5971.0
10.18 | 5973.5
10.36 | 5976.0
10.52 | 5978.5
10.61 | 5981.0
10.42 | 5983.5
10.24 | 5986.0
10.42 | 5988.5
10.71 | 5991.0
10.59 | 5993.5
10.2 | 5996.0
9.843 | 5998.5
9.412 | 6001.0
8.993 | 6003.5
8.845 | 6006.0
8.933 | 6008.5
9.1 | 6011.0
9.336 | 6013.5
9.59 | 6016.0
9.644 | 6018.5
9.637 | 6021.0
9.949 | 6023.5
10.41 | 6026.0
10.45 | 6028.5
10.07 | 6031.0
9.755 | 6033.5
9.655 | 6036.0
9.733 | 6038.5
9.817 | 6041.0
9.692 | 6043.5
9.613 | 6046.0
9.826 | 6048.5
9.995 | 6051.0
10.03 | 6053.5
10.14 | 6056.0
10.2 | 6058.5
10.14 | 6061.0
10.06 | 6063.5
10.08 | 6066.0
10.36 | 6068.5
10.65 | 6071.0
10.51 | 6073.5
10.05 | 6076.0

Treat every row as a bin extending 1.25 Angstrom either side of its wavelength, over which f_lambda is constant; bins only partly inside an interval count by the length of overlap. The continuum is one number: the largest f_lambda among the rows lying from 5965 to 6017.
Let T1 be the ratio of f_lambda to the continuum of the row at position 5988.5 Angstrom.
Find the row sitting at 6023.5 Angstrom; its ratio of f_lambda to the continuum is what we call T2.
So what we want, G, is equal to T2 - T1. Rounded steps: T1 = 0.97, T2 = 0.93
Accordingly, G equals -0.04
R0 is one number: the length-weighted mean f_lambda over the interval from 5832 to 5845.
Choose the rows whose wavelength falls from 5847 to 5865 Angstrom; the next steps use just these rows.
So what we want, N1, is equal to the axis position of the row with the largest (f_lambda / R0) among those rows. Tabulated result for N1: 5848.5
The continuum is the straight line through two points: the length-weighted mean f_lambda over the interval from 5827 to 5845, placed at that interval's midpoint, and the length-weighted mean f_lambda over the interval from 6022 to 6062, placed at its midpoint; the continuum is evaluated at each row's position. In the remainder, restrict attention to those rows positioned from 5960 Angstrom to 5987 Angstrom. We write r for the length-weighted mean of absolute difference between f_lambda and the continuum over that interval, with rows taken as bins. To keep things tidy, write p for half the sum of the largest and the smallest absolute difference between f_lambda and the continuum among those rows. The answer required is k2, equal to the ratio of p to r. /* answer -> 1.13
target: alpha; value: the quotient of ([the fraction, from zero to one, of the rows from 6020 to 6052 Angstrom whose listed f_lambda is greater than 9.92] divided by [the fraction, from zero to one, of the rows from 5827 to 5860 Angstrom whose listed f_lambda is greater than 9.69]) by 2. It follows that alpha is 0.25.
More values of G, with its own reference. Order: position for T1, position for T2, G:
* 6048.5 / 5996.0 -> 0.03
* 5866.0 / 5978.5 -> 0.06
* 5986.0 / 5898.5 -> -0.13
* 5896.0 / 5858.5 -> 0.00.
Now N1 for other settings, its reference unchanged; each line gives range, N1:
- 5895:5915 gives 5913.5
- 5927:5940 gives 5928.5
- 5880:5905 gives 5903.5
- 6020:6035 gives 6028.5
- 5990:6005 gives 5991.0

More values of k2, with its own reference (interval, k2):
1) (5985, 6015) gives 1.03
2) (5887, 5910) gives 1.14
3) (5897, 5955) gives 1.46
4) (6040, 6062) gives 0.99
